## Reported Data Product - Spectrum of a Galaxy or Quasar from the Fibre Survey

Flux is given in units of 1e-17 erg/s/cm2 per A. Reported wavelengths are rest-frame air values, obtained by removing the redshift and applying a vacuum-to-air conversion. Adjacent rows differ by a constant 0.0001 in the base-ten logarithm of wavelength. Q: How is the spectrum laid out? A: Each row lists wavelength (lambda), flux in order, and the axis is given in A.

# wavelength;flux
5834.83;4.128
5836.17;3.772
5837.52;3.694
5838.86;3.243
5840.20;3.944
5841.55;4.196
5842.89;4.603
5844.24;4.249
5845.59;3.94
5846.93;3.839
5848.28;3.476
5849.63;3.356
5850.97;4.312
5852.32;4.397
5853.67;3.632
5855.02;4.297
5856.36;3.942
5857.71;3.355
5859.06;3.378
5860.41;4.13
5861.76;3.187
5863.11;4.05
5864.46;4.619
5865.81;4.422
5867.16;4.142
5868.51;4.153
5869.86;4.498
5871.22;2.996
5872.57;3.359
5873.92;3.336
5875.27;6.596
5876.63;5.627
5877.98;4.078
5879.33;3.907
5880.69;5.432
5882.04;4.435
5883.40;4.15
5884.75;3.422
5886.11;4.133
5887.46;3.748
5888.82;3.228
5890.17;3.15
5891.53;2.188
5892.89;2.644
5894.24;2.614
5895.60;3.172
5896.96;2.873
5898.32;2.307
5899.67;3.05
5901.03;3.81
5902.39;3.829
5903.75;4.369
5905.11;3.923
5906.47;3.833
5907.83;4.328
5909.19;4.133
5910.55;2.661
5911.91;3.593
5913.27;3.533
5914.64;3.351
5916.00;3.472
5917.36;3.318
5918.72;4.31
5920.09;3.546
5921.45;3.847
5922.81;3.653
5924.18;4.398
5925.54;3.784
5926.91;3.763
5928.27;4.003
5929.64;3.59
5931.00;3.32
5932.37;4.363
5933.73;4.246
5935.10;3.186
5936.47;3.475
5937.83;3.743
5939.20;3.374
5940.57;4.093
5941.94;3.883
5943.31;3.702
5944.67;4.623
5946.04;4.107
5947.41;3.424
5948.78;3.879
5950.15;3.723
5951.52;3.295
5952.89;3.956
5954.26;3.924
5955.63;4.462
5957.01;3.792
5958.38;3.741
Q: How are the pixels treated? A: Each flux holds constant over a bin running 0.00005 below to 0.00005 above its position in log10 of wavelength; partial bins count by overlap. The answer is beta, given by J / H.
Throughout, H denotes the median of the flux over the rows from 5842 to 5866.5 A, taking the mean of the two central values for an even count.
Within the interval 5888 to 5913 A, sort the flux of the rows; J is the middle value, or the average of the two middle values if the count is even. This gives 0.80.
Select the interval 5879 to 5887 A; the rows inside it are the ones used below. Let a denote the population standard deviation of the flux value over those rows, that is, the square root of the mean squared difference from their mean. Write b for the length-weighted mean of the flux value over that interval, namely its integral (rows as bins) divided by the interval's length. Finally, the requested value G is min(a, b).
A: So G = 0.613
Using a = 0.61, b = 4.25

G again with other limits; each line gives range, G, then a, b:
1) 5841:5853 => 0.398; 0.40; 4.04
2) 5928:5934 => 0.394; 0.39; 3.88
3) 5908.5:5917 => 0.433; 0.43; 3.45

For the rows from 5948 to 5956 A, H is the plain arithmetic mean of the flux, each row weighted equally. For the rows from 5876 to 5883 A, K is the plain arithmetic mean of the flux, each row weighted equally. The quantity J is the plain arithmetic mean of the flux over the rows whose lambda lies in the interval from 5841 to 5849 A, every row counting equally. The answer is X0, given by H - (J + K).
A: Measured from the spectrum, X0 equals -4.9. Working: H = 3.9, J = 4.05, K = 4.7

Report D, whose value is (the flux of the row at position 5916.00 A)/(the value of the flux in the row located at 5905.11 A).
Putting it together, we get 0.89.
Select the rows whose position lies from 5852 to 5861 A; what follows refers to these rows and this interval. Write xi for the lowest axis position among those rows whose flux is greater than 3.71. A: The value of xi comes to 5852.32 A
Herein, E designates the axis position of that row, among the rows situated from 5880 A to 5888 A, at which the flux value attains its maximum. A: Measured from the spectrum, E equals 5880.69 A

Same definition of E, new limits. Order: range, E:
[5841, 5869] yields 5864.46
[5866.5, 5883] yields 5875.27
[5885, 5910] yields 5903.75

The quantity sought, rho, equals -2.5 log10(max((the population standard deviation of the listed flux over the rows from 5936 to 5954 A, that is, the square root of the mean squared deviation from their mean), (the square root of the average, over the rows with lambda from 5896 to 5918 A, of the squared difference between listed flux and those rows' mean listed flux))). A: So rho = 0.62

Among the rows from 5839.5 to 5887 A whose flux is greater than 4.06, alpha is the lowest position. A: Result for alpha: 5841.55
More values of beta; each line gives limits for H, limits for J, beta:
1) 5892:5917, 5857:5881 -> 1.17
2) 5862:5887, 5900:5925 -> 0.92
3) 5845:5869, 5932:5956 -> 0.97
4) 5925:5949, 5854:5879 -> 1.09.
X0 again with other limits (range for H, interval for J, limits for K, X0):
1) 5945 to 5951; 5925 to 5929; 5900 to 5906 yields -4.0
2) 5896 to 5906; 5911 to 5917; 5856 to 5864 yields -3.7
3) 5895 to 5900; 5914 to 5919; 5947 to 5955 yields -4.5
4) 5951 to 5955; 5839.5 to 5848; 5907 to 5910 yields -4.6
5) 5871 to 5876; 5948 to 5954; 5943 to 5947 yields -3.8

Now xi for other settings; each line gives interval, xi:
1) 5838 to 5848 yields 5840.20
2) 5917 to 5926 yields 5918.72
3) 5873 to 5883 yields 5875.27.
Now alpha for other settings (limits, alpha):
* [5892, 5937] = 5903.75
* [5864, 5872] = 5864.46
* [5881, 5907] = 5882.04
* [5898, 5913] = 5903.75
